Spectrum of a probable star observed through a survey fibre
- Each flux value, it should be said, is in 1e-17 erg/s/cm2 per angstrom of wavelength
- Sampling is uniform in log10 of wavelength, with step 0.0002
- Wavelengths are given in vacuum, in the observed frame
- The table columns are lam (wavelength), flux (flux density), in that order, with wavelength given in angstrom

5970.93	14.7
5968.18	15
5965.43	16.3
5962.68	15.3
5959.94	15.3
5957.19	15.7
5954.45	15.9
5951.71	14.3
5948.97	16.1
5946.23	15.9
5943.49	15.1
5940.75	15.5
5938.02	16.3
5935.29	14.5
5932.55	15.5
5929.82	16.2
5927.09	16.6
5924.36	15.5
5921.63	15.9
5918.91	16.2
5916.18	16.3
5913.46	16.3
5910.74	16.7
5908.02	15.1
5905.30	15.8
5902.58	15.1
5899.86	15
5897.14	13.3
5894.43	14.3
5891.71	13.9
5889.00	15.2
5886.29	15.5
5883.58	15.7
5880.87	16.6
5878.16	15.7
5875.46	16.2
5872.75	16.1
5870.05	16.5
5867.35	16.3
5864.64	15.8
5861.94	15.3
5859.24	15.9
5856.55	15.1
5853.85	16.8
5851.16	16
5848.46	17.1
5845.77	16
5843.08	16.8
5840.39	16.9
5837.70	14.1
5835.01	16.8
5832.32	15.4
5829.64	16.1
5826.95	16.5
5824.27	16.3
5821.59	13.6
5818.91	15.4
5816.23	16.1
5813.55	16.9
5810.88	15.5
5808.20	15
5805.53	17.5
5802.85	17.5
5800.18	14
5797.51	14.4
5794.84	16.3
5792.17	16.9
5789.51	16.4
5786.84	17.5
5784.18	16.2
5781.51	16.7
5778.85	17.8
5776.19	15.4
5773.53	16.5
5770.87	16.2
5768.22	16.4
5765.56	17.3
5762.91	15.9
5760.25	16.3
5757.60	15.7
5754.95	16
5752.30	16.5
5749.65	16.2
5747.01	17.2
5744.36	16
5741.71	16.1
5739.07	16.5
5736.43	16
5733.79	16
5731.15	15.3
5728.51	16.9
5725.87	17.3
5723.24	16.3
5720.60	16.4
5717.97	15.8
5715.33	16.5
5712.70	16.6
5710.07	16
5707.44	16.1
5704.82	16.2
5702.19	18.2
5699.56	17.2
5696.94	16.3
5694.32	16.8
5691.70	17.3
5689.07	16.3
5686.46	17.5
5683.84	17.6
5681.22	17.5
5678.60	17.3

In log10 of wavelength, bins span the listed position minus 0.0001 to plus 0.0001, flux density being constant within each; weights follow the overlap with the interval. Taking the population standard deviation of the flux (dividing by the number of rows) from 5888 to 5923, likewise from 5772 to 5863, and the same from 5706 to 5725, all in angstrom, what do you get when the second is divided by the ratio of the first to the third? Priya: 0.28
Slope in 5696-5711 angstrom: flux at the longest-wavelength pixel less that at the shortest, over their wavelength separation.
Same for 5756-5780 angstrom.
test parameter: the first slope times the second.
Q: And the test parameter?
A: -0.0023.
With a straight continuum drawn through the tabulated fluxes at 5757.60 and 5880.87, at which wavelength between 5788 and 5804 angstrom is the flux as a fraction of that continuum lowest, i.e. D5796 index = 5800.18 angstrom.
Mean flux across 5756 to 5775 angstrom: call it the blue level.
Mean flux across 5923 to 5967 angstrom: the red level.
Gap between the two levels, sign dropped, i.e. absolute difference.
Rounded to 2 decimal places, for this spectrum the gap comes 0.70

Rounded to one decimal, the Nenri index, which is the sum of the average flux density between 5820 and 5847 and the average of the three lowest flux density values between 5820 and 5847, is 30.2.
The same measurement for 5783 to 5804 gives 31.0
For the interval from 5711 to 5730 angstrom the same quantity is 32.7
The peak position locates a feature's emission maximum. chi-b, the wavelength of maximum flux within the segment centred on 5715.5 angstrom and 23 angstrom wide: 5725.87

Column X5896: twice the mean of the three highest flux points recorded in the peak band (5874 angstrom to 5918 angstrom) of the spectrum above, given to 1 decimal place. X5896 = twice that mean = 33.1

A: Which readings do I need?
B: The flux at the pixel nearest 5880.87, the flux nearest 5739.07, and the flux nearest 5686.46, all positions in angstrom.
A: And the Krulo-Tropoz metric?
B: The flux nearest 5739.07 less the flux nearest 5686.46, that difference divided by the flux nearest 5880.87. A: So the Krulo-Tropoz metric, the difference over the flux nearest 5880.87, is -0.060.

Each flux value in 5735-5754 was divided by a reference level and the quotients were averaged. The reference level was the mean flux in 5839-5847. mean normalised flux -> 0.987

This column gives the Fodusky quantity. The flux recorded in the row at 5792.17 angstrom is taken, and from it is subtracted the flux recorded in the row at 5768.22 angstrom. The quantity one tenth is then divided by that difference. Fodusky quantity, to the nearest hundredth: 0.20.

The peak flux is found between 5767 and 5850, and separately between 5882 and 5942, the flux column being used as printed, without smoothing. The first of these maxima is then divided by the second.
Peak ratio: 1.07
